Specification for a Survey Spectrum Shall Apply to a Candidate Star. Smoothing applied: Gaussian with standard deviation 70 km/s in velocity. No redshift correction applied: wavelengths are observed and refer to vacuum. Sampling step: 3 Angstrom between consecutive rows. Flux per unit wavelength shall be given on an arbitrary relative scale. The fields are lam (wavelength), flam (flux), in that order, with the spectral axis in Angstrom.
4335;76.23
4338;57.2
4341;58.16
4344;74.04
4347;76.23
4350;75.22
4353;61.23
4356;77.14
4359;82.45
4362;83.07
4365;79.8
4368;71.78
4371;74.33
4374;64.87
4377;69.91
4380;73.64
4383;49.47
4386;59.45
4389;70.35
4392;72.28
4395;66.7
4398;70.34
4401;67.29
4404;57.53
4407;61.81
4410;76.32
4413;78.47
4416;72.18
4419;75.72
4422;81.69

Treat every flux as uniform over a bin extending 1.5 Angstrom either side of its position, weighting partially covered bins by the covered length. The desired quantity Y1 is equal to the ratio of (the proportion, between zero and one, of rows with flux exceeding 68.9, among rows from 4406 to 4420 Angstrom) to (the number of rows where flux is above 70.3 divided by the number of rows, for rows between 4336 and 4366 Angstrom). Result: 1.1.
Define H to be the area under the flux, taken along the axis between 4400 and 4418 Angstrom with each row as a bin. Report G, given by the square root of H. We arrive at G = 35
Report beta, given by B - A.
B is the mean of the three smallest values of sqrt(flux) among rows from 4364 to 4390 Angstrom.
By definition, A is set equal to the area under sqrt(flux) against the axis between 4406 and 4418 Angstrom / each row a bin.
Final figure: -95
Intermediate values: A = 102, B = 7.6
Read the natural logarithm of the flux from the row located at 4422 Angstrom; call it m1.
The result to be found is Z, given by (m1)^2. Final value 19.4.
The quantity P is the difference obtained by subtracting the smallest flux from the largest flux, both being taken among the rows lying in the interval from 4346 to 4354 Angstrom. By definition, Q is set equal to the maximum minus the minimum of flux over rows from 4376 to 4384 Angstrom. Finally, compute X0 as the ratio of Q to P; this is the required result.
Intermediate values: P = 15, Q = 24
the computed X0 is 1.6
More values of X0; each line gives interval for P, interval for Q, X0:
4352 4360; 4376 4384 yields 1.1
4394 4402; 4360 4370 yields 3.1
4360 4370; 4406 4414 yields 1.5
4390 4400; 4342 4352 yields 0.4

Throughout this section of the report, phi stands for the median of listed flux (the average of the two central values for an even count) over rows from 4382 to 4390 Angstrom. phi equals 59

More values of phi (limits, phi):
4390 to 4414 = 69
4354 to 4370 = 80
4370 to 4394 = 70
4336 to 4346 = 58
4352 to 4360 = 77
